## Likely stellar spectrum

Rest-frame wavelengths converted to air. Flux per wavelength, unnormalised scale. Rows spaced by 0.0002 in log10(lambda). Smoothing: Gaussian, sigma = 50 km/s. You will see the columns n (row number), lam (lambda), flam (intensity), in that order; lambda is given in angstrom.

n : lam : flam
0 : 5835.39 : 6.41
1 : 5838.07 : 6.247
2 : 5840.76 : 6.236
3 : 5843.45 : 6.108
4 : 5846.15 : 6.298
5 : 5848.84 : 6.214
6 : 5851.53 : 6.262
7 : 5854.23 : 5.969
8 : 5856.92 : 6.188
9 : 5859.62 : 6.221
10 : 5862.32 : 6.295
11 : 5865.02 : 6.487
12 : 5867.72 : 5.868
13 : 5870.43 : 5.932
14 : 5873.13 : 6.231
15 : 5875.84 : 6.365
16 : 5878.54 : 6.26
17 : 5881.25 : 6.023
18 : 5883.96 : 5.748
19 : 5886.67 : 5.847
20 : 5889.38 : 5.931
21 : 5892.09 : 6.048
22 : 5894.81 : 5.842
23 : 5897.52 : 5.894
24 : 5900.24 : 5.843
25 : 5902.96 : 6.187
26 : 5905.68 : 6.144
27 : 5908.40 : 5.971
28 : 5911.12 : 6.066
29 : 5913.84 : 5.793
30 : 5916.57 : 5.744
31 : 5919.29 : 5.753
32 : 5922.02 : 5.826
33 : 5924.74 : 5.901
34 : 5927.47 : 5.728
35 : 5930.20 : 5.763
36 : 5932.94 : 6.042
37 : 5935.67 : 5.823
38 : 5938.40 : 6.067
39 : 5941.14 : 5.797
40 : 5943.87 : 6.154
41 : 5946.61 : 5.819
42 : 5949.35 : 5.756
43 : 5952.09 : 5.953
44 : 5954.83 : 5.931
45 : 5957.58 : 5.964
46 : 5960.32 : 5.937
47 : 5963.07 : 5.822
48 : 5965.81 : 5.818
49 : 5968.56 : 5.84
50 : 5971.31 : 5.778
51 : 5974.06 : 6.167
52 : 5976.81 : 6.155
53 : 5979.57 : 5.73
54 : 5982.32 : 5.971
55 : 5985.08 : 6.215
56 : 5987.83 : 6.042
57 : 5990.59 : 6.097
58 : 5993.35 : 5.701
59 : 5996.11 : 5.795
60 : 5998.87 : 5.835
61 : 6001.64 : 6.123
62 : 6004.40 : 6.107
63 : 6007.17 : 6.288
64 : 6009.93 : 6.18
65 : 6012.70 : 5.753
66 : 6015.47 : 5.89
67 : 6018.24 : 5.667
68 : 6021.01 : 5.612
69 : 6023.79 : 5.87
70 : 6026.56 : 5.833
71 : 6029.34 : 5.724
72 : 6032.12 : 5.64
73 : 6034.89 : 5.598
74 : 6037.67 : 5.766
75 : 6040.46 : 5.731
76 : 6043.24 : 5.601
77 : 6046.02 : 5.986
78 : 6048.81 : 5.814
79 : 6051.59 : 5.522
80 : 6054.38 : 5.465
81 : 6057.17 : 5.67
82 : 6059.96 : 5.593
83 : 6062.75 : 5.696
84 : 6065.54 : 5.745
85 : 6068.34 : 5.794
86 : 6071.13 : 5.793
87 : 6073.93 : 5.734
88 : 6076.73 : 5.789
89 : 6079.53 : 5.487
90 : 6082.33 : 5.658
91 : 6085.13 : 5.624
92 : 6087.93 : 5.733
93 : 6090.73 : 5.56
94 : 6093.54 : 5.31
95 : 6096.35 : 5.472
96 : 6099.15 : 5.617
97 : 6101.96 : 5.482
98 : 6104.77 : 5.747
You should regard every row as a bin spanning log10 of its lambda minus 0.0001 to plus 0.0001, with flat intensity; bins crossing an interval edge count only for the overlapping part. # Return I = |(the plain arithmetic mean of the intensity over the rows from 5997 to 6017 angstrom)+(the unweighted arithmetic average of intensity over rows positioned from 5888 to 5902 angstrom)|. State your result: 11.9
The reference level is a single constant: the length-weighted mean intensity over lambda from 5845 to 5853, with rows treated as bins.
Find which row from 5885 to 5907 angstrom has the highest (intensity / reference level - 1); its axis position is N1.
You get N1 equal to 5902.96 angstrom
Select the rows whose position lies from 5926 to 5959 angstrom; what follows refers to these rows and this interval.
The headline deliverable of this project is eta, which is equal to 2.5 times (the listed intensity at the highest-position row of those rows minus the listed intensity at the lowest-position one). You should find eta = 0.6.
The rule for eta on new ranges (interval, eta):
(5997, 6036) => -0.6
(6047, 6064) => -0.3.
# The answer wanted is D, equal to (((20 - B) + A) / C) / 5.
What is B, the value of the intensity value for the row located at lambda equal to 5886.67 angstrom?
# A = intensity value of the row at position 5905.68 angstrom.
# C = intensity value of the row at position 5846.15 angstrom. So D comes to 0.645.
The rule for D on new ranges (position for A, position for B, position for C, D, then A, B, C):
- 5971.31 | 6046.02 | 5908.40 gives 0.663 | 5.778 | 5.986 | 5.971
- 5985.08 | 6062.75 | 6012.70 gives 0.713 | 6.215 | 5.696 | 5.753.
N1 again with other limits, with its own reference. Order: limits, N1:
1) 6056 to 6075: 6068.34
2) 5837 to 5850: 5846.15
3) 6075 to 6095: 6076.73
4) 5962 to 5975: 5974.06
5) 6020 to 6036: 6023.79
